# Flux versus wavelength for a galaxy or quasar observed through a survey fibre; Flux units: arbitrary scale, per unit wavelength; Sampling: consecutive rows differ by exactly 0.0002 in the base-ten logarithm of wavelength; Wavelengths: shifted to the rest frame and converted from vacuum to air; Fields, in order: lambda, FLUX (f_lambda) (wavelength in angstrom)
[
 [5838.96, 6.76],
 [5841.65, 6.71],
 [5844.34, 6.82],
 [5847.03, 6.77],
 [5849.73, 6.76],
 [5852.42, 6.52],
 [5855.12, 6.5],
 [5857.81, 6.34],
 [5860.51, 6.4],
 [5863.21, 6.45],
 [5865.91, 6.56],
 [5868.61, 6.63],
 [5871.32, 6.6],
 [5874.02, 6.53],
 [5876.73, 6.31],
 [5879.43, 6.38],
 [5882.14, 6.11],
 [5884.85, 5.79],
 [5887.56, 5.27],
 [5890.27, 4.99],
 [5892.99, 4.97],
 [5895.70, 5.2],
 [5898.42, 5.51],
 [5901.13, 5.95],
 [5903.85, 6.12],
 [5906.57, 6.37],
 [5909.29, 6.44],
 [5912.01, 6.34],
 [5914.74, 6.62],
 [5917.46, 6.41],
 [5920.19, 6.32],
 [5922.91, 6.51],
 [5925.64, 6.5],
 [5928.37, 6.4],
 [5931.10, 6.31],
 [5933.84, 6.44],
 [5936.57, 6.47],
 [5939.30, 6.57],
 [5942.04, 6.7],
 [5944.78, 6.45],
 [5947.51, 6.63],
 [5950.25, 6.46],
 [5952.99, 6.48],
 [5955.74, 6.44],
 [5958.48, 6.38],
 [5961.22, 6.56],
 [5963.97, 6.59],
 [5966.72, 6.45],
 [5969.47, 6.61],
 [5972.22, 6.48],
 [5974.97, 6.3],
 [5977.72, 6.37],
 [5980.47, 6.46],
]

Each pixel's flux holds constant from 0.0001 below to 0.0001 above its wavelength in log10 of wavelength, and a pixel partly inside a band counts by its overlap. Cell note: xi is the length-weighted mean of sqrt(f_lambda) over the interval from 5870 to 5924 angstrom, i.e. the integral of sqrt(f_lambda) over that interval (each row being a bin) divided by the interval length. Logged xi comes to 2.45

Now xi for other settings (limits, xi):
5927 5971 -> 2.55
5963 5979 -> 2.54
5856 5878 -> 2.55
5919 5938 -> 2.53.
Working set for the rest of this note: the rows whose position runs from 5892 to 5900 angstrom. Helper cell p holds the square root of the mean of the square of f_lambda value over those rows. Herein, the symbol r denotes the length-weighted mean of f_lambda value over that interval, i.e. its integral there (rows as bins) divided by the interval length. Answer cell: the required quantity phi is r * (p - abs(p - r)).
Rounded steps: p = 5.23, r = 5.26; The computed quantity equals 27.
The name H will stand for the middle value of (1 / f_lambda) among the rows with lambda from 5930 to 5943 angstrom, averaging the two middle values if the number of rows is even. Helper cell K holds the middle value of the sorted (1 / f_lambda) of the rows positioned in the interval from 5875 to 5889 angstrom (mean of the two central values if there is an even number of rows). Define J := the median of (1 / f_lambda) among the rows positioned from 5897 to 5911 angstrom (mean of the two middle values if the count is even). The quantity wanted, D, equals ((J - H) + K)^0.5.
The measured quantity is 0.415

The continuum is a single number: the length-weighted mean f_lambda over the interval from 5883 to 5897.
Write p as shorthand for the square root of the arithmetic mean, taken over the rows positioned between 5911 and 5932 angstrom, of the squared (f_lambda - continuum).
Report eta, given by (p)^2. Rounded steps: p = 1.16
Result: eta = 1.34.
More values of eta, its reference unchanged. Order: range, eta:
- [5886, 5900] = 0.05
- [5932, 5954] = 1.57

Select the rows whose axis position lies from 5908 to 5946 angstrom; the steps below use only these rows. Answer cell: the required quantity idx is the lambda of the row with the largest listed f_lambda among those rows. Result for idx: 5942.04 angstrom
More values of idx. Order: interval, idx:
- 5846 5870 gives 5847.03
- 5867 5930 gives 5868.61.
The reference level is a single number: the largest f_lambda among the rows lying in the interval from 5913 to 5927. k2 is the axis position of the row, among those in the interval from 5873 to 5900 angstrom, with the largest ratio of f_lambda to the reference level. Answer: 5874.02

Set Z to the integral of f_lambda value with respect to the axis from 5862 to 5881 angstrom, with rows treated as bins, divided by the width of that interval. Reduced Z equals 6.49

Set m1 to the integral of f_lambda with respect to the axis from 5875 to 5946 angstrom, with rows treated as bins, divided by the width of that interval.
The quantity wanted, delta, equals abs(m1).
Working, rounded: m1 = 6.13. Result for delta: 6.1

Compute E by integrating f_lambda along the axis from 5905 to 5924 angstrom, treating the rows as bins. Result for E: 122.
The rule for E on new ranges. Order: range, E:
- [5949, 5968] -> 123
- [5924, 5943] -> 123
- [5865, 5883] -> 116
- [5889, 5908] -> 106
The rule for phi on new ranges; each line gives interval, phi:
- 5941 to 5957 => 43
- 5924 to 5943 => 42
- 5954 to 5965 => 42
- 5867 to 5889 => 38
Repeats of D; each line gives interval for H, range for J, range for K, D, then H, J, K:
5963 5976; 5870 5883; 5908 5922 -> 0.398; 0.154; 0.157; 0.156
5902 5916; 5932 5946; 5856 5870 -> 0.391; 0.157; 0.155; 0.155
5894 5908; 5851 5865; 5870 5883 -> 0.379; 0.168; 0.155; 0.157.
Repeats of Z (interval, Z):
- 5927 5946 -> 6.47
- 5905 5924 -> 6.43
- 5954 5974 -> 6.49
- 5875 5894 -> 5.72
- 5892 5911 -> 5.82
